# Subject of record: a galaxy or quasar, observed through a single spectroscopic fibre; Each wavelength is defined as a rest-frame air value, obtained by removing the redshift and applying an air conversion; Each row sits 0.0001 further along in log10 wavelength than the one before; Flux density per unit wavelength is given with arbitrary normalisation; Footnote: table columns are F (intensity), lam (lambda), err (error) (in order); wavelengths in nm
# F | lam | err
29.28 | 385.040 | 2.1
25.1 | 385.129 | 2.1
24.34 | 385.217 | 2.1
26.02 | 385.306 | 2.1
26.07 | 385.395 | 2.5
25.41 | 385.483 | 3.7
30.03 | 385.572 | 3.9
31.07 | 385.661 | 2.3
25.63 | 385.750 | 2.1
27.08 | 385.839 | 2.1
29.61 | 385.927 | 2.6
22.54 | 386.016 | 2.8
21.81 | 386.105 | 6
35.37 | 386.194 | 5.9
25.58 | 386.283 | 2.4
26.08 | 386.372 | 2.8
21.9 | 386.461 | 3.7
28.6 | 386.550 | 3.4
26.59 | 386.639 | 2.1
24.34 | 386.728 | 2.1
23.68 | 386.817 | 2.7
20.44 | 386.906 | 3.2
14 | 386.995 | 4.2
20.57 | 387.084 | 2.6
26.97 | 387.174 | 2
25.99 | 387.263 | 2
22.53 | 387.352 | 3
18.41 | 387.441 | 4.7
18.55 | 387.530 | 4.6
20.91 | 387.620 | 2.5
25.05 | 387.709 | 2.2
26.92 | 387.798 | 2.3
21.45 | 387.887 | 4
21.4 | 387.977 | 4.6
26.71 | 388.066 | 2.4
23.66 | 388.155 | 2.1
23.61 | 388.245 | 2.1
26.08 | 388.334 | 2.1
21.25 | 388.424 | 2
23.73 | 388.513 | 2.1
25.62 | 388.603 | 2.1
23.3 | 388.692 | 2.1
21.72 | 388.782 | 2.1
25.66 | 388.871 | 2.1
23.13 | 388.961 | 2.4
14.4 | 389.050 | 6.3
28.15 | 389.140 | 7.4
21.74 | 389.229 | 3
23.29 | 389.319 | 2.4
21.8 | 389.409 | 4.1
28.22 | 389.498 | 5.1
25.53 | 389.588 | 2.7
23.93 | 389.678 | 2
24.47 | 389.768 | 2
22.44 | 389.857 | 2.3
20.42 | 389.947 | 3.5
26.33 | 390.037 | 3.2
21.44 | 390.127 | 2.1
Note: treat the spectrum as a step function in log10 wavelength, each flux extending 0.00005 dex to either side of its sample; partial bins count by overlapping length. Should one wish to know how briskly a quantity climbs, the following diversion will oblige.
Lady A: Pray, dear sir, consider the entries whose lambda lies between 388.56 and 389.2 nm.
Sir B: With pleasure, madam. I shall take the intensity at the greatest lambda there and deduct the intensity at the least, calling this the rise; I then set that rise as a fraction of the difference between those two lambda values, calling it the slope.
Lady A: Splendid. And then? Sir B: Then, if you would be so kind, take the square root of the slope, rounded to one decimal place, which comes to 2.2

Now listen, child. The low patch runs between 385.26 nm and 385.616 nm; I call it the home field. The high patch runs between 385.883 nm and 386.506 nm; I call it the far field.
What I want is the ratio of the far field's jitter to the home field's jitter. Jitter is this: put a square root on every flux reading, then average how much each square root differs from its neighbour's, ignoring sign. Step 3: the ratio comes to 3.4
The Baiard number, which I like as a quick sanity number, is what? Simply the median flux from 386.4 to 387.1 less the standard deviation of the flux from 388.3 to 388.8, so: 21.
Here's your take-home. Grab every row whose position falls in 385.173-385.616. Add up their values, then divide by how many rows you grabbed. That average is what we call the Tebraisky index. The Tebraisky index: 26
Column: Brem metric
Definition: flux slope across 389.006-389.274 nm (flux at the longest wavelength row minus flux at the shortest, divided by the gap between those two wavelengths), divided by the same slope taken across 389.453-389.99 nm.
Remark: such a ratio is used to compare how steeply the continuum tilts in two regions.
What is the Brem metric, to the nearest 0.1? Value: -2.4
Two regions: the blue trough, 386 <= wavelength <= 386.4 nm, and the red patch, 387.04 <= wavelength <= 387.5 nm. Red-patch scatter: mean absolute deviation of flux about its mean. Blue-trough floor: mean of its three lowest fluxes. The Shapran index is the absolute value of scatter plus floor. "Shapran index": 26.2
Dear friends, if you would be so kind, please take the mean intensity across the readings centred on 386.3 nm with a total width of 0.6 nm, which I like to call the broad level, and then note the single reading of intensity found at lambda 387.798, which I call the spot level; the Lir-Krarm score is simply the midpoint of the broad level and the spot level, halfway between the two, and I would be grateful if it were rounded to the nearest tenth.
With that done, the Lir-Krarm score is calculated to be 26.5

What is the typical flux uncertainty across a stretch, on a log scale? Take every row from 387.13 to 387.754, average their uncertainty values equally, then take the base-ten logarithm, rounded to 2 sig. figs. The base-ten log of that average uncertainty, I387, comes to 0.48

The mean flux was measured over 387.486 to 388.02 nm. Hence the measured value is 22.4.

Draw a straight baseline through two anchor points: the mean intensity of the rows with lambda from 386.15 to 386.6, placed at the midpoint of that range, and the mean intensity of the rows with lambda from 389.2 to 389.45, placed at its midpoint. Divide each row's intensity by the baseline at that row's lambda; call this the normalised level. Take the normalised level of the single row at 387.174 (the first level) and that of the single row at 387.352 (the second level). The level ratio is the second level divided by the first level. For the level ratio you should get 0.85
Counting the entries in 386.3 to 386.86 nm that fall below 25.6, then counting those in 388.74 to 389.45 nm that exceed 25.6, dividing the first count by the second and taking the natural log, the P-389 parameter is 0.41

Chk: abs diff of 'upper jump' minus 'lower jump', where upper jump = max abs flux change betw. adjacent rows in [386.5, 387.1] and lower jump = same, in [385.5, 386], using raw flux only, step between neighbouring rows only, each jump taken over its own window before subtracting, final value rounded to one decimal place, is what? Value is 1.1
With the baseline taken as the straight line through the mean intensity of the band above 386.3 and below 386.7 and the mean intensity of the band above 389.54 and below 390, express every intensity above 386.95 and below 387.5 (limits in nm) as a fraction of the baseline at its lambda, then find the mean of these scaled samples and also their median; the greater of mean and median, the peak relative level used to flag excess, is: 0.85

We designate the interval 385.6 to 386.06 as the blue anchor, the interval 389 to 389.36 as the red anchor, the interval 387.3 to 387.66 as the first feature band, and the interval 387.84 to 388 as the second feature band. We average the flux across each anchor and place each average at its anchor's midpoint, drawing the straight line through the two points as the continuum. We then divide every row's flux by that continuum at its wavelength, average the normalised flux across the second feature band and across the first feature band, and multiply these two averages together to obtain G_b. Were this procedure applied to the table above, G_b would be 0.73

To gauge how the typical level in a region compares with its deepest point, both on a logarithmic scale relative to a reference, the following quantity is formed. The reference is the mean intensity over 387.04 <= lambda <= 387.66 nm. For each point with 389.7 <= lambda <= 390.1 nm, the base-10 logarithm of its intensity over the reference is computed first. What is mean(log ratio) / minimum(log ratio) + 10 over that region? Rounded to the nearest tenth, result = 9.2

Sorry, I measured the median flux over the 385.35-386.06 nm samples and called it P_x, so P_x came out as 26.6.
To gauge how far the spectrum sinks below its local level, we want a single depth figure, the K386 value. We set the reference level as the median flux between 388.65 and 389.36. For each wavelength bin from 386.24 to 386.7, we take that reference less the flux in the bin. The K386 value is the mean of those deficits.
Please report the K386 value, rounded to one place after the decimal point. -2.5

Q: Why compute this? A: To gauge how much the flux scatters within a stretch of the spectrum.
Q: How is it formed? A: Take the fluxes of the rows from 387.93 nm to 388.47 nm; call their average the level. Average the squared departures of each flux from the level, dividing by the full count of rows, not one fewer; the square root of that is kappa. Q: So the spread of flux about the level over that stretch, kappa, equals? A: 2.1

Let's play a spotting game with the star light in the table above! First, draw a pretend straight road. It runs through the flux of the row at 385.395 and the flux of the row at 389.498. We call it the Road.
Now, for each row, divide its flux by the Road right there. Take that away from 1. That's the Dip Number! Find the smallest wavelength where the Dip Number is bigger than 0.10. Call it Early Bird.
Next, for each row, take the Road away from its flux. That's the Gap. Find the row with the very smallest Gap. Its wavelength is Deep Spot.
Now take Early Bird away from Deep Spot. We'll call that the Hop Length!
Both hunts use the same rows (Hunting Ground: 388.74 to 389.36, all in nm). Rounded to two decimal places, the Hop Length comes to 0.27 nm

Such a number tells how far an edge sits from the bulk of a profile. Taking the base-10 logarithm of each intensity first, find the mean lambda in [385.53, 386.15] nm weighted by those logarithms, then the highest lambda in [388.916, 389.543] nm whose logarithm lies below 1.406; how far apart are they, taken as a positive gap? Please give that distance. 3.58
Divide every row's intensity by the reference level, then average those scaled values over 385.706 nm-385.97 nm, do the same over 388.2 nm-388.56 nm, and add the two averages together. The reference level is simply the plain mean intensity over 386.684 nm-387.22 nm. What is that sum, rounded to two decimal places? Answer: 2.36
